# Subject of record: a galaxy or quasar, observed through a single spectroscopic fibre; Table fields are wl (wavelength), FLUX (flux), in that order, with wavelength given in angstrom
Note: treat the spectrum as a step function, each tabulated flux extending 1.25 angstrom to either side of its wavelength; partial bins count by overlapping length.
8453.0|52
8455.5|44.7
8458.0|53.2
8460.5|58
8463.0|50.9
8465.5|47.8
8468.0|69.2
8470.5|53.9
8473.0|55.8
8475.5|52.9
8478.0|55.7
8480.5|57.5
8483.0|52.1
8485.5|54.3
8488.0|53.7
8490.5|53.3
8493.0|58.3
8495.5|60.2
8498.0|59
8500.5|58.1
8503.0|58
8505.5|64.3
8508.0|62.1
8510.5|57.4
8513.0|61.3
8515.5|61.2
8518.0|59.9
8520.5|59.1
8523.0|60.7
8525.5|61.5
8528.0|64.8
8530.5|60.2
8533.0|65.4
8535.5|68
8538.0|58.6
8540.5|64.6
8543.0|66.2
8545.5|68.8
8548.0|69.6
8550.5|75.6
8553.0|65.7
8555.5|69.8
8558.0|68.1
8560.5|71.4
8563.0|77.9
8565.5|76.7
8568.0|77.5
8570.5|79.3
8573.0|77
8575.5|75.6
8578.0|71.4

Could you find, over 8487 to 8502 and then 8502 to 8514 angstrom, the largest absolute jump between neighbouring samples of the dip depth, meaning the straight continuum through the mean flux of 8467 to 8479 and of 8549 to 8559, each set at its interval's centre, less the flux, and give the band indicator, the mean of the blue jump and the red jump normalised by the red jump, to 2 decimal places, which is 0.89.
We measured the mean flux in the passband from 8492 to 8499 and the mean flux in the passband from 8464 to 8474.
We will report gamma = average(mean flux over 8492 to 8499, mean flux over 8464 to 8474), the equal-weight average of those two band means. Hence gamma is 57.9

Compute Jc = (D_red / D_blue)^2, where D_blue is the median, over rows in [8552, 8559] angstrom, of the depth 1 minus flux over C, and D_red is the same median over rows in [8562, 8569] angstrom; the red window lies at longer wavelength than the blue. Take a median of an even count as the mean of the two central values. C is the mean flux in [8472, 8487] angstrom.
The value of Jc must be 3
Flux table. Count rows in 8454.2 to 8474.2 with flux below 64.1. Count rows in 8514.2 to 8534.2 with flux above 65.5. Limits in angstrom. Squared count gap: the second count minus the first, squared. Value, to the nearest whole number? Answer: 49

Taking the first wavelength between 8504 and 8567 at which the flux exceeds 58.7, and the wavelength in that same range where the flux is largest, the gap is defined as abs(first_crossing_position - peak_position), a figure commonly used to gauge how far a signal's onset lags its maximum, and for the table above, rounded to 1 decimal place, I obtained 57.5 angstrom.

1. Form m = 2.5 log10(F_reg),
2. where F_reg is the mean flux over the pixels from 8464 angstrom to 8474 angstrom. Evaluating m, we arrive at 4.38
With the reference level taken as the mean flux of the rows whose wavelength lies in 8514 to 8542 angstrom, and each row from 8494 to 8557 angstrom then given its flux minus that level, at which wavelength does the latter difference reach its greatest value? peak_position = 8550.5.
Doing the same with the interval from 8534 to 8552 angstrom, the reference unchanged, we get 8550.5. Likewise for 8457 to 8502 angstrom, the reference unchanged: 8468.0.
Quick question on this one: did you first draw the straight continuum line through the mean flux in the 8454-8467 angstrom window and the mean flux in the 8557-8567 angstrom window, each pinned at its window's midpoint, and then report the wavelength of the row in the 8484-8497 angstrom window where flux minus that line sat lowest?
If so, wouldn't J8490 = 8490.5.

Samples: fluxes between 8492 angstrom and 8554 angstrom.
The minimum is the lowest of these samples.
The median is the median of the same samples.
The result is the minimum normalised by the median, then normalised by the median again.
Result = 0.0153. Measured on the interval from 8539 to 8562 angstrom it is 0.0136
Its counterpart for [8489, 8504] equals 0.0157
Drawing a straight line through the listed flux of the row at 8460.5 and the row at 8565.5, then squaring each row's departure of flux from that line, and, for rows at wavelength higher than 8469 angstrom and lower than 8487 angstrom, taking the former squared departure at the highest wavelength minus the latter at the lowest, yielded 32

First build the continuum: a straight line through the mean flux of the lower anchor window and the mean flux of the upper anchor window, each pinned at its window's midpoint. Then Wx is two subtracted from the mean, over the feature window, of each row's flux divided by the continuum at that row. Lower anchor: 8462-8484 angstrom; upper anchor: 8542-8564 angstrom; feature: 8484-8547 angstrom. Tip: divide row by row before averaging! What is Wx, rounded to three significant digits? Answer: -1.04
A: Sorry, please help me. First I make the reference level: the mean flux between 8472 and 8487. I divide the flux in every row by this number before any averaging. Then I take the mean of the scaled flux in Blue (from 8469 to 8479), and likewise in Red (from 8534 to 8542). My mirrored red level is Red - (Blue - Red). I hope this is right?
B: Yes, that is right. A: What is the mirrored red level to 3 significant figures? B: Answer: 1.33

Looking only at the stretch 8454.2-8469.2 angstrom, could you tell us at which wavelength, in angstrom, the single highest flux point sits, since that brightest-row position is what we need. 8468.0 angstrom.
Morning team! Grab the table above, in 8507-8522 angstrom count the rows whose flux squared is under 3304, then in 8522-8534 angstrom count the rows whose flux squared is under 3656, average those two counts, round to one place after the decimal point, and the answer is 1.0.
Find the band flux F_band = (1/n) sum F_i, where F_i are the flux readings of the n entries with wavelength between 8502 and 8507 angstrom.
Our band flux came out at 61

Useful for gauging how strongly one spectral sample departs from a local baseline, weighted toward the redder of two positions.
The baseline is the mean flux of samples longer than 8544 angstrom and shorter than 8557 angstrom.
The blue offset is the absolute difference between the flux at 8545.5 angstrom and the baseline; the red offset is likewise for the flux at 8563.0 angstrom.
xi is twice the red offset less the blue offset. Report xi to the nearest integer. 15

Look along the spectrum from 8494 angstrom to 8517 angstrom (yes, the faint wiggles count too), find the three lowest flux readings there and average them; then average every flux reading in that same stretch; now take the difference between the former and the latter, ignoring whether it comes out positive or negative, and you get 2.3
